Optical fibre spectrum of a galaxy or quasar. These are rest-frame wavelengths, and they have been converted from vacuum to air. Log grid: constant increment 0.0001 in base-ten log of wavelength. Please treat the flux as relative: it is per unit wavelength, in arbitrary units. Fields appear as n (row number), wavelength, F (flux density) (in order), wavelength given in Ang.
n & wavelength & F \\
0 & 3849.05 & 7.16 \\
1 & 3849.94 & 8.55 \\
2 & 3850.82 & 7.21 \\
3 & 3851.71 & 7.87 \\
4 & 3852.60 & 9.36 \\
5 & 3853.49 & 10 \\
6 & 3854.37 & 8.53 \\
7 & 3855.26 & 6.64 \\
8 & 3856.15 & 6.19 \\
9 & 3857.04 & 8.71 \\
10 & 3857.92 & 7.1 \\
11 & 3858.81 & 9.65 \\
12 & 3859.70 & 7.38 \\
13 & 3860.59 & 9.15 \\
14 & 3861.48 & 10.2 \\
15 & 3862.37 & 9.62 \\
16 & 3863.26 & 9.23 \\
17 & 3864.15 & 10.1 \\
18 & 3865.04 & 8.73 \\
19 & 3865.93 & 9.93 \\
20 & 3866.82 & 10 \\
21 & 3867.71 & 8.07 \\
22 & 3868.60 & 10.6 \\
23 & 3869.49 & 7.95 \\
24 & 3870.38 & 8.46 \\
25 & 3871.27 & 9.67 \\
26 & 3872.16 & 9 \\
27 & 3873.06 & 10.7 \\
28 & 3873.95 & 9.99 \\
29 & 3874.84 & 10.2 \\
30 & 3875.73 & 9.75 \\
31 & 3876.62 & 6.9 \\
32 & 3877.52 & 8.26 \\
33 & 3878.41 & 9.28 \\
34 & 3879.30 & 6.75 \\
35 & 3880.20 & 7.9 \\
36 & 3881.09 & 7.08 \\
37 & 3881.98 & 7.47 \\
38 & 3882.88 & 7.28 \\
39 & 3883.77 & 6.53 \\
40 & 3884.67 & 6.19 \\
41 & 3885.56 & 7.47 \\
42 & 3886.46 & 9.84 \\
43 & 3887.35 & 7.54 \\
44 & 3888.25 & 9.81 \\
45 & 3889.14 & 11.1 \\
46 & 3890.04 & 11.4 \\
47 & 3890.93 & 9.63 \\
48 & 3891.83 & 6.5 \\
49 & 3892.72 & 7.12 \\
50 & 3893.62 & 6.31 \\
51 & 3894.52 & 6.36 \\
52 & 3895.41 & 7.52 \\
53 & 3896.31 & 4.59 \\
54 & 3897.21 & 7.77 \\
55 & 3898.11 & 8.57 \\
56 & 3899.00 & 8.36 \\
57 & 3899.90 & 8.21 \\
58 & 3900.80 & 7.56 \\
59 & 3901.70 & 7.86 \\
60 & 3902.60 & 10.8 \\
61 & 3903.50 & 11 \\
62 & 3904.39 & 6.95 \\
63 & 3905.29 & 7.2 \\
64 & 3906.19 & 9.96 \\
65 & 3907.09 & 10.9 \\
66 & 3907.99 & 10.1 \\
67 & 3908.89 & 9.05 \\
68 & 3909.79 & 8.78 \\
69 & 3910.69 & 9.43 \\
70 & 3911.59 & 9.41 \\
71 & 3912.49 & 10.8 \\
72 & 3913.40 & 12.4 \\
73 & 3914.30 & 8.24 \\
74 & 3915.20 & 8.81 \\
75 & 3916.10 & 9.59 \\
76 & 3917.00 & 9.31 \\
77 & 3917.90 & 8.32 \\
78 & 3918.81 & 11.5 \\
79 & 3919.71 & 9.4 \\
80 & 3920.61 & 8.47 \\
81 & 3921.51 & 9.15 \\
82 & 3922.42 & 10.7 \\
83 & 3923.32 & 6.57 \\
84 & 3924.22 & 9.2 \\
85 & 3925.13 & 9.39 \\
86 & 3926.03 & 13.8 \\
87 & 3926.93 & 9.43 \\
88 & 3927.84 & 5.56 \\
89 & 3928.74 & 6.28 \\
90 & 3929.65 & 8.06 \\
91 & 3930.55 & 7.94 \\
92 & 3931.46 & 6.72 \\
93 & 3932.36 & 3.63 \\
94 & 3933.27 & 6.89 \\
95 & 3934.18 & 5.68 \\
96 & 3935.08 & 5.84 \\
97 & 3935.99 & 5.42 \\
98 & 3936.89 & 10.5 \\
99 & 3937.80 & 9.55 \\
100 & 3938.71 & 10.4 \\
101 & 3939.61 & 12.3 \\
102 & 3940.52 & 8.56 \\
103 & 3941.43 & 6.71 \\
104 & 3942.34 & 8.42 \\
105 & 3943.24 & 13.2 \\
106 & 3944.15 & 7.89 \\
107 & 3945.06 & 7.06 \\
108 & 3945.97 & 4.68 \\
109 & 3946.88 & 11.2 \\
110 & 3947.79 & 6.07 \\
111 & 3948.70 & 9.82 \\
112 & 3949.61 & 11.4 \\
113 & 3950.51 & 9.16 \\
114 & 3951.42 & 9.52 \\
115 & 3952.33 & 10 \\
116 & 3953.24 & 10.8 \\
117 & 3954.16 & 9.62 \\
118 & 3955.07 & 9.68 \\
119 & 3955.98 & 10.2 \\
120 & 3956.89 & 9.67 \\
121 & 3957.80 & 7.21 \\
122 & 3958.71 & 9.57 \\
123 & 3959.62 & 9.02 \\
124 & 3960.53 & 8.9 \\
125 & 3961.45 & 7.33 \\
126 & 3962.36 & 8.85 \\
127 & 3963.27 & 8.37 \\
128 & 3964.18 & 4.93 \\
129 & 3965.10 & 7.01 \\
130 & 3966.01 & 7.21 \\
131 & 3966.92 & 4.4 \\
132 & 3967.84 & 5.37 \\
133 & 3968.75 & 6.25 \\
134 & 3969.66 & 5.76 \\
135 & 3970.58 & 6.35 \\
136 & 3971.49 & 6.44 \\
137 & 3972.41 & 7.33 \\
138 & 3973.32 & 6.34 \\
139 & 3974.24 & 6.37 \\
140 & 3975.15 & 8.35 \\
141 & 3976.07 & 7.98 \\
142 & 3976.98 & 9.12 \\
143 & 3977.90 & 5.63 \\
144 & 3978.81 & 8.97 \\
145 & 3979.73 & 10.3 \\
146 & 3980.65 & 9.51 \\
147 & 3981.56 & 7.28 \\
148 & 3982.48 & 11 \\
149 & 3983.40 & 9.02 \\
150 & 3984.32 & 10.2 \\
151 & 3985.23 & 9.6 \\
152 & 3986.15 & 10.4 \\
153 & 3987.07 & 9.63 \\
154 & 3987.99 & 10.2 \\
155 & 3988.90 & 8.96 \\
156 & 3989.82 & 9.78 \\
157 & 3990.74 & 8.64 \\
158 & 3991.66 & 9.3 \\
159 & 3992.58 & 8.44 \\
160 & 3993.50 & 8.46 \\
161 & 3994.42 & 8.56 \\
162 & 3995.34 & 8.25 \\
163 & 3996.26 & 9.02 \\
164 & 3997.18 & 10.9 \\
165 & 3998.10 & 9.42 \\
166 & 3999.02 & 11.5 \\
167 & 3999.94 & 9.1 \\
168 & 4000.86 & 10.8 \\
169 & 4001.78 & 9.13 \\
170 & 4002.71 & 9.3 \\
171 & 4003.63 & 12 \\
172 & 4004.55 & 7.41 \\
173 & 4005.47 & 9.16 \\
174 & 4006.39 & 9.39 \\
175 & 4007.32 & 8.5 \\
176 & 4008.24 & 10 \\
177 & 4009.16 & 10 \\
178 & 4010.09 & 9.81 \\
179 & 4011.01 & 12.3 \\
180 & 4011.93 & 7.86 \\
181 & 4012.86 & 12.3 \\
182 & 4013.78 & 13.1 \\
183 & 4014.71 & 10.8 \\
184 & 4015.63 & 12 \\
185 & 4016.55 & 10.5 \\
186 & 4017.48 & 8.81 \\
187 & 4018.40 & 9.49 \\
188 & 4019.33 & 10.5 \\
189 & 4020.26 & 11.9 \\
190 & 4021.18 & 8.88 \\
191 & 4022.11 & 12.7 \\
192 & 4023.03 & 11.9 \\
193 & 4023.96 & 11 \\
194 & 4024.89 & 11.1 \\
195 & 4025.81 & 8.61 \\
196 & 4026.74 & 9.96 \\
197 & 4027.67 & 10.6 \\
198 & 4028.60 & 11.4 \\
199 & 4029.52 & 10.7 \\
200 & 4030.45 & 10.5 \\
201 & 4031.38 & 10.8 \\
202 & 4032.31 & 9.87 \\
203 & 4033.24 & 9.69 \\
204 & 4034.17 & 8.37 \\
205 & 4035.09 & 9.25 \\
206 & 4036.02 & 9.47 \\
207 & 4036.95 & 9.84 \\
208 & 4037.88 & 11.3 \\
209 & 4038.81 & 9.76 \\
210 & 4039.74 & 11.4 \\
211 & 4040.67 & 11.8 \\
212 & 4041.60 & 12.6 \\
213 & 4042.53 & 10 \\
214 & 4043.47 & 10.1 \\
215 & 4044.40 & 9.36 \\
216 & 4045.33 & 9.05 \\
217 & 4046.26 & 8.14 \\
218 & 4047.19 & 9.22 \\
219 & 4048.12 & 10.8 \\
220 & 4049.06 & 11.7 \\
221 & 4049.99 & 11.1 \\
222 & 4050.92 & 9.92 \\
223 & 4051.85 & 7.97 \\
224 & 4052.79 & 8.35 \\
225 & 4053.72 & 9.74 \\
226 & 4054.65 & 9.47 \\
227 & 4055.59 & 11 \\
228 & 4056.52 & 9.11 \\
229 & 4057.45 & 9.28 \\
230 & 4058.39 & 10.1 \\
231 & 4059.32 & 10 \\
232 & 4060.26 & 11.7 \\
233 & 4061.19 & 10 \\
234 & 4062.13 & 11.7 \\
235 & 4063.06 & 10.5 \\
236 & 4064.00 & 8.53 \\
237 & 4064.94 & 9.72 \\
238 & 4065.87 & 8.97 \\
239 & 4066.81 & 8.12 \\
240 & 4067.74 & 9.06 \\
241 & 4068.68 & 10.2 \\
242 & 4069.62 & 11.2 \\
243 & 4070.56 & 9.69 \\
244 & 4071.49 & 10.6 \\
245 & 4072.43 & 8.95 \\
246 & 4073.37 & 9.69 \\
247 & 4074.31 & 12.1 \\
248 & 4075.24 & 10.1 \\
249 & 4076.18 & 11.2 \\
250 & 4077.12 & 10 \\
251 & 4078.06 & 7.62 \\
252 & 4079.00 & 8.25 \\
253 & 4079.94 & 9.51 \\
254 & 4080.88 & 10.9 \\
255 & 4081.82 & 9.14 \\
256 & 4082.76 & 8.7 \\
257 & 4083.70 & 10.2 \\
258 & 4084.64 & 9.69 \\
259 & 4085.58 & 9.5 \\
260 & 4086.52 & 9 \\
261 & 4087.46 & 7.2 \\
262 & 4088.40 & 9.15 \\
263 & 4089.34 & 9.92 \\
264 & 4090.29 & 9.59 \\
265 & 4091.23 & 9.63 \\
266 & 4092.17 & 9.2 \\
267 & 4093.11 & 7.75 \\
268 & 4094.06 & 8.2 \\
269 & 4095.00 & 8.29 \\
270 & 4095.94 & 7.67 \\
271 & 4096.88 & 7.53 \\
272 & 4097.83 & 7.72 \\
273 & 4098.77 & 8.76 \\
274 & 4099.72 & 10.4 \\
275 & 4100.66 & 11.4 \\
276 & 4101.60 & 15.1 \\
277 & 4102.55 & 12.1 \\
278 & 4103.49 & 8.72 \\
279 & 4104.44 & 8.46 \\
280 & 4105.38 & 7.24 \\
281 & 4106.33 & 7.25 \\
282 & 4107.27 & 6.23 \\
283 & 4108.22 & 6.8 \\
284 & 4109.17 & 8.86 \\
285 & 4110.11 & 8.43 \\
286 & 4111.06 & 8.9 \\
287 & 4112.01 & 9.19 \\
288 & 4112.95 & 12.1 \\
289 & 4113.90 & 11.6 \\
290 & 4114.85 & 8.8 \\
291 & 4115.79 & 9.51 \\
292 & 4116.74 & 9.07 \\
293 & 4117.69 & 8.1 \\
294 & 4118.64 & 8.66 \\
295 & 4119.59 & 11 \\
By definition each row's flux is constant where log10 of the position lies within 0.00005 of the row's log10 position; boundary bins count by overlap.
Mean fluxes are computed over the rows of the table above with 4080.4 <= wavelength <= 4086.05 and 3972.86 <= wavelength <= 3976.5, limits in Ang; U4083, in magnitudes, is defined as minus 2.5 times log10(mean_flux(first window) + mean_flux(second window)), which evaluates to -3.07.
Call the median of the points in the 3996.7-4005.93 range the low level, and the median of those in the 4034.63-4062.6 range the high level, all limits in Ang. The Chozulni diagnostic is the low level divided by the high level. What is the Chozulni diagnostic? 0.94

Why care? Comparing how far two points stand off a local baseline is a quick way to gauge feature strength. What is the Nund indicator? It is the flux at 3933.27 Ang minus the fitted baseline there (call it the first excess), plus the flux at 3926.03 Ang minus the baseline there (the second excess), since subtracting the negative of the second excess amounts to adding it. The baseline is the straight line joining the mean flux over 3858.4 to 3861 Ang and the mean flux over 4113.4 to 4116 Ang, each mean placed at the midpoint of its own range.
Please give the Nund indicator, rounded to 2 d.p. 2.55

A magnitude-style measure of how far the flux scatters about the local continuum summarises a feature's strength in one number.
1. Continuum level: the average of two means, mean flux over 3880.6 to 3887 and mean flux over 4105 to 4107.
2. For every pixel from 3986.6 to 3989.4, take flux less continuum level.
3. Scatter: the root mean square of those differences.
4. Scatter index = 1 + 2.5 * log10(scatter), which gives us 1.9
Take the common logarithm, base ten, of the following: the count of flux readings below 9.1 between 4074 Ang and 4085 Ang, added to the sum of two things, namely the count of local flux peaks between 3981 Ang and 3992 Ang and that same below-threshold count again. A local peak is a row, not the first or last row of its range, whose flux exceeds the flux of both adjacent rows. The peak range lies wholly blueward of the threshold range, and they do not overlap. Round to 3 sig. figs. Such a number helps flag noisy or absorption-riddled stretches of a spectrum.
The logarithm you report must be 1.04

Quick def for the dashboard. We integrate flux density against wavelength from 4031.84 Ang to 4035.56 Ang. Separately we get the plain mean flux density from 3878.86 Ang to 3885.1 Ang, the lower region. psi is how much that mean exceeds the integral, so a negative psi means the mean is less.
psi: -28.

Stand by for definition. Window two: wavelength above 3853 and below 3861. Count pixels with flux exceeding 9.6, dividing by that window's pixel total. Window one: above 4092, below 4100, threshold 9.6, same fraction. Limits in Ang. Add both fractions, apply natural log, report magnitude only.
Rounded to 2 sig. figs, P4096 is 1.1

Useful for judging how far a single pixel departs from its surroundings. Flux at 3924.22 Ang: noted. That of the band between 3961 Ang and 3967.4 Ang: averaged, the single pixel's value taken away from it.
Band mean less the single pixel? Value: -2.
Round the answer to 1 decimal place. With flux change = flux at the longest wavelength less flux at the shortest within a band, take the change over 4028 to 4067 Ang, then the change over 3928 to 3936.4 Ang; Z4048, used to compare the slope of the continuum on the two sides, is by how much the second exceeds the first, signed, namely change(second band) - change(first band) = 2.4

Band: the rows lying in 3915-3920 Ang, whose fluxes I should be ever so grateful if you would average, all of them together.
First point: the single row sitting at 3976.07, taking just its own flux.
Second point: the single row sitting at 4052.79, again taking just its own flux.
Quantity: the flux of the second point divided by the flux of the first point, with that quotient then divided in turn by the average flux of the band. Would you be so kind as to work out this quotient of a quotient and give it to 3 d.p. 0.110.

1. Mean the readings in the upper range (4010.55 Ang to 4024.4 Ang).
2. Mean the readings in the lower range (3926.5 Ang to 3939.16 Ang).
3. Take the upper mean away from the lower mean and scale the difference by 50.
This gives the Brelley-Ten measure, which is -183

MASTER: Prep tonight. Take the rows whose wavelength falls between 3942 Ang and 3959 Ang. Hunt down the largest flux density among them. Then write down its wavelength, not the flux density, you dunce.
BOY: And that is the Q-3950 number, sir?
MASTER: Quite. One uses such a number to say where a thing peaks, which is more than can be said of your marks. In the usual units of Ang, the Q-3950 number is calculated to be 3943.24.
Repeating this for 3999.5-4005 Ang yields 4003.63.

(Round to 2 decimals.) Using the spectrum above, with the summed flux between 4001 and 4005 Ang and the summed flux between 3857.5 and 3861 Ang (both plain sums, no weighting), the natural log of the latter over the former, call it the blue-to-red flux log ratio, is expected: -0.13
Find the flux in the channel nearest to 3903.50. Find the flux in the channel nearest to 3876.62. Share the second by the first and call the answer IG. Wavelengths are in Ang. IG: 0.63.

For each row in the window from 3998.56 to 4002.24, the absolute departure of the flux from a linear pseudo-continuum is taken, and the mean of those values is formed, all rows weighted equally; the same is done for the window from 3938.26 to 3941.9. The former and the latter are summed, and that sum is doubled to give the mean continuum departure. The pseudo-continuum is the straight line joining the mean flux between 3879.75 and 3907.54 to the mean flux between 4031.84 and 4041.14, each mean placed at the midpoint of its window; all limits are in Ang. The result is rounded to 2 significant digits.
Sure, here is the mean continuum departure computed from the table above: 5.8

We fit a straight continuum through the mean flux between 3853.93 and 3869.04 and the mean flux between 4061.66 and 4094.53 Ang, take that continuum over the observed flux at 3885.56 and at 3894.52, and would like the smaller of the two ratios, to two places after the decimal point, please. 1.19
